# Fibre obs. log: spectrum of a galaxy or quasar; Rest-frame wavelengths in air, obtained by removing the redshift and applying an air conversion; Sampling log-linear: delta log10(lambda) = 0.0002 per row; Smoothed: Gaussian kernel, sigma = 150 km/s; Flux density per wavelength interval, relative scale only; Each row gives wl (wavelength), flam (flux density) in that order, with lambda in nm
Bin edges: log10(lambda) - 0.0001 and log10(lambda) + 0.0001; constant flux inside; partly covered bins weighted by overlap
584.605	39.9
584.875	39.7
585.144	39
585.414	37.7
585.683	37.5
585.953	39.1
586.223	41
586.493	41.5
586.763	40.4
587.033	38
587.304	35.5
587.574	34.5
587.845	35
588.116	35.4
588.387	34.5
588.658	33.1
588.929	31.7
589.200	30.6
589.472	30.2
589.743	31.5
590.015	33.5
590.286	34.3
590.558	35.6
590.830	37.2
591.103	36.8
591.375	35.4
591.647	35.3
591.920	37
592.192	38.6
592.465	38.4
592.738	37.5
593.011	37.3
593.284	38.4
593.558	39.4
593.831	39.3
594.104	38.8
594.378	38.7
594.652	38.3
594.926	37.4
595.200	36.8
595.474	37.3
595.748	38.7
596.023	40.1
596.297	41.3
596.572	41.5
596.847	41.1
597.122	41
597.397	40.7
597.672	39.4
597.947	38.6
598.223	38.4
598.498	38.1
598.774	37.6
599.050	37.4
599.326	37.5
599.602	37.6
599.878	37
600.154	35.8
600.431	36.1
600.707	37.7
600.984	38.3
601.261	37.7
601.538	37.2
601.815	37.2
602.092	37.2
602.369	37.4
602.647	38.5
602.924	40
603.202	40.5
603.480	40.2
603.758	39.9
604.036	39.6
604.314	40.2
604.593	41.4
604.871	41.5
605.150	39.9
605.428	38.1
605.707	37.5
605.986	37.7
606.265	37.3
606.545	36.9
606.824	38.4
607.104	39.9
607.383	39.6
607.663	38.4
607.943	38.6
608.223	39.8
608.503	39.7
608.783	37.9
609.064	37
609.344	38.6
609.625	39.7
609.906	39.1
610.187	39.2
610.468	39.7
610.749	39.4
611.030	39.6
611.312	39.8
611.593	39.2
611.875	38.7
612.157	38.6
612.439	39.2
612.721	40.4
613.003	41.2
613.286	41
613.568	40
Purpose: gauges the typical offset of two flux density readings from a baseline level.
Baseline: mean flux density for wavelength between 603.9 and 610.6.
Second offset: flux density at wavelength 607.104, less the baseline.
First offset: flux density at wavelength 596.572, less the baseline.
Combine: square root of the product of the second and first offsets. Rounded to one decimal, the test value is 1.5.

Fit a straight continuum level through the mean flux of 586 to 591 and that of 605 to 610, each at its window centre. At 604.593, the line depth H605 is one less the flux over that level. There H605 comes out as -0.088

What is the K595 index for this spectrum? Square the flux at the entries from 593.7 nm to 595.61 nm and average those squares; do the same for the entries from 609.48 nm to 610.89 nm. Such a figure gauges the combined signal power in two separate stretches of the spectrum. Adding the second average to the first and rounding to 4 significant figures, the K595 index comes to 3005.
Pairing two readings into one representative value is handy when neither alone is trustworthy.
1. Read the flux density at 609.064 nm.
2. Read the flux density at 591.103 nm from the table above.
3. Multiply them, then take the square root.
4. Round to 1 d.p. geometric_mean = 36.9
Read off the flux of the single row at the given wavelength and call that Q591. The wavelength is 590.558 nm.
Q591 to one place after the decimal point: 35.6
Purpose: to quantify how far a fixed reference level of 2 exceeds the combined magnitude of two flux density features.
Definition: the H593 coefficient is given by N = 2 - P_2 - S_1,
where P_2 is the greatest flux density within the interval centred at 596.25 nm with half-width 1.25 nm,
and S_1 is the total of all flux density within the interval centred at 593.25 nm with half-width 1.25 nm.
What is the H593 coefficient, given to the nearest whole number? -386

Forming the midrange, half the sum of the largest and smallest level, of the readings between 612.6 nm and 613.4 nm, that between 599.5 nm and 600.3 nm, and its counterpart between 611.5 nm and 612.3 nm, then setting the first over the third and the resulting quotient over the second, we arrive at 0.0286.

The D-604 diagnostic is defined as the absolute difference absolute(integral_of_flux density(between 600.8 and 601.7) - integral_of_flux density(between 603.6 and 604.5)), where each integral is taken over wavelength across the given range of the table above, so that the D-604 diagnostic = 2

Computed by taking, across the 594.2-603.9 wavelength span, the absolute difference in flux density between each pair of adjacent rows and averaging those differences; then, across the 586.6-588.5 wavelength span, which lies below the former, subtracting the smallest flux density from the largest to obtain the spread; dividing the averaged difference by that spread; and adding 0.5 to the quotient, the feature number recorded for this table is 0.60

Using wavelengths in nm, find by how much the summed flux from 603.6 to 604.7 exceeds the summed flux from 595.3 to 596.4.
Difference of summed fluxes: 3.7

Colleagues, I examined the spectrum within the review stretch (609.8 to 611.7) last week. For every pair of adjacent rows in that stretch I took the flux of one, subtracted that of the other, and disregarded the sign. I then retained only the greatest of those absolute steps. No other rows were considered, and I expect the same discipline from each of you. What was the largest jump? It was 0.6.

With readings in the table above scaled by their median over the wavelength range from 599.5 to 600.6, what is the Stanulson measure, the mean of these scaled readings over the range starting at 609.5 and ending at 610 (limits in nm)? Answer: 1.08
